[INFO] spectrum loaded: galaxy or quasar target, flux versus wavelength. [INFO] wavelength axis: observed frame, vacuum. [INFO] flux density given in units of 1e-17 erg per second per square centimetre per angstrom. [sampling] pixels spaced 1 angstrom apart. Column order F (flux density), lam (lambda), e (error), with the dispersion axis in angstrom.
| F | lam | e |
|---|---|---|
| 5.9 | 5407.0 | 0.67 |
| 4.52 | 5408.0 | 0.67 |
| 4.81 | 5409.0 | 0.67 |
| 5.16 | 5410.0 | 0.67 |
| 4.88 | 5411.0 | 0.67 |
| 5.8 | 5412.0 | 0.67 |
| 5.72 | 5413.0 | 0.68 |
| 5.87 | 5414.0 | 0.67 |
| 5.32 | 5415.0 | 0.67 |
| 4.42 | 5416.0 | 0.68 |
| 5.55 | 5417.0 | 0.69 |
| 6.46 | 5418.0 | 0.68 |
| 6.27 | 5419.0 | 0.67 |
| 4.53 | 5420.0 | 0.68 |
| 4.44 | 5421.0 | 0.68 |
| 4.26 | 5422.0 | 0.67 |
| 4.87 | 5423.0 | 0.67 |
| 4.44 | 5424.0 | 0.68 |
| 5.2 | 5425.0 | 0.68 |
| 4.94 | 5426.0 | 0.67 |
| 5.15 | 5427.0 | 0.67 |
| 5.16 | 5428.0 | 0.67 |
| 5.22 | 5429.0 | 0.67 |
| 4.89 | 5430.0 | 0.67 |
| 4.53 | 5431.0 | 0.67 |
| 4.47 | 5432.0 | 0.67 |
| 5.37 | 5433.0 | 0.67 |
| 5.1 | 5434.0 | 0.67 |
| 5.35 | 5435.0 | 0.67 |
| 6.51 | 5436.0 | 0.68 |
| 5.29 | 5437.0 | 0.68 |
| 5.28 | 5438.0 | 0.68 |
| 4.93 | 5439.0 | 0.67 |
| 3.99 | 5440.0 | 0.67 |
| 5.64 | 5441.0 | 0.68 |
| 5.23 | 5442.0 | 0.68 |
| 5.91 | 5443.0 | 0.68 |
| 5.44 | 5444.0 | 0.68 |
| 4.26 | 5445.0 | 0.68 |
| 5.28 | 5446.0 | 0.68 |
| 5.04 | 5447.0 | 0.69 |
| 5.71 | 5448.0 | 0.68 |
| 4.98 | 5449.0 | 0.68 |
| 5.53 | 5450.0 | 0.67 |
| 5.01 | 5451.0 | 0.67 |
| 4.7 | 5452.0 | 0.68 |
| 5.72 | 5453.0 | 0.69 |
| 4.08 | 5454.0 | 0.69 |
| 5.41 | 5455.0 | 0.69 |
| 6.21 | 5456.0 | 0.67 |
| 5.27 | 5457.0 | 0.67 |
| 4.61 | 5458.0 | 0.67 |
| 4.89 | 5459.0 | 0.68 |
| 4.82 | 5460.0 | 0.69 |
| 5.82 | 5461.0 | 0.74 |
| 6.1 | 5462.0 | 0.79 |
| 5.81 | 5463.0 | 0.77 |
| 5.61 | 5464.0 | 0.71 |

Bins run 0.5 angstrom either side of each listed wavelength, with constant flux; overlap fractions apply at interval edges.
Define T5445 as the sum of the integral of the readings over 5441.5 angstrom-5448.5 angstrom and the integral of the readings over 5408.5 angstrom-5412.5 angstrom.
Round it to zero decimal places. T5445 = 58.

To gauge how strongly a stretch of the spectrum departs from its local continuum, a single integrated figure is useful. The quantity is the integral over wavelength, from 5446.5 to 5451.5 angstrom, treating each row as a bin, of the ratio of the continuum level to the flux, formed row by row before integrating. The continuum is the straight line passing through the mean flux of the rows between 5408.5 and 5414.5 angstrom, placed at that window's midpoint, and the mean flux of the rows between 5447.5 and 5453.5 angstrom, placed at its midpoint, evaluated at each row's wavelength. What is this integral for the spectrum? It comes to 5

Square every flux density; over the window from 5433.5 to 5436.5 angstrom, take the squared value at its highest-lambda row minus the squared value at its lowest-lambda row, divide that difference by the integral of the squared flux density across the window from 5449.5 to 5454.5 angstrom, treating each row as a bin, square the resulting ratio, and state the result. 0.017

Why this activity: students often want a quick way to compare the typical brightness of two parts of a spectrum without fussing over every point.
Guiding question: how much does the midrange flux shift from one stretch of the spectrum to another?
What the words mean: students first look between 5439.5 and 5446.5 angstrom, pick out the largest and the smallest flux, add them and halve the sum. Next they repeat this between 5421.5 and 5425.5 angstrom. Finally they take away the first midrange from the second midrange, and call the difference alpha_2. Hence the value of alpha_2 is -0.22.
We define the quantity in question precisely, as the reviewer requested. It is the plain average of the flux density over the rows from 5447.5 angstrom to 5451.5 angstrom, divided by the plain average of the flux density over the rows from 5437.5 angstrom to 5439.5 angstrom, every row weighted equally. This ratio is 1.04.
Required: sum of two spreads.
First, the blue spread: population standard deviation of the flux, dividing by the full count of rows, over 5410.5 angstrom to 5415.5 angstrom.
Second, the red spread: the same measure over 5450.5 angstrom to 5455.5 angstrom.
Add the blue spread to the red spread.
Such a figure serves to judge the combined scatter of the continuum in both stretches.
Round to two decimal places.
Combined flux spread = 0.94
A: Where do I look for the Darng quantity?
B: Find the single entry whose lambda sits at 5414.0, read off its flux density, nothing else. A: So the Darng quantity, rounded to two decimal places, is 5.87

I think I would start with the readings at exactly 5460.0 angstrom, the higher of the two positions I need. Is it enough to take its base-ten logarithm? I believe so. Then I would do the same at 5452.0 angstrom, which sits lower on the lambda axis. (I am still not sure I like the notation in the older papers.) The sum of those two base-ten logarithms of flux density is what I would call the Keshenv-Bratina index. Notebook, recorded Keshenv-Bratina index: 1.36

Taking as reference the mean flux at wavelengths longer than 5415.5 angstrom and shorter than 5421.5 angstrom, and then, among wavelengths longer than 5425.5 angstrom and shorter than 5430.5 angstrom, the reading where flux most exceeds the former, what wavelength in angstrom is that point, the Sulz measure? 5429.0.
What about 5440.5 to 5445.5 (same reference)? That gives 5443.0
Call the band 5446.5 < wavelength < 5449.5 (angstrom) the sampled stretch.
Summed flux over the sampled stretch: 15.7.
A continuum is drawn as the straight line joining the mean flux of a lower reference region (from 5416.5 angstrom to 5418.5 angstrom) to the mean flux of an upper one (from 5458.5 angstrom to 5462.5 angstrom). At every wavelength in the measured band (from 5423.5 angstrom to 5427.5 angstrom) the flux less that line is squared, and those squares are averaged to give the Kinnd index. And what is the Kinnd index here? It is 1.0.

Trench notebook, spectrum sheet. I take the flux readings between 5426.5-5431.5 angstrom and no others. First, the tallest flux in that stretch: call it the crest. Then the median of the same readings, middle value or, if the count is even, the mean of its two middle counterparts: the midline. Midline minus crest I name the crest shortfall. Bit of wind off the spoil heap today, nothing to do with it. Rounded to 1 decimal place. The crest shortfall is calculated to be -0.1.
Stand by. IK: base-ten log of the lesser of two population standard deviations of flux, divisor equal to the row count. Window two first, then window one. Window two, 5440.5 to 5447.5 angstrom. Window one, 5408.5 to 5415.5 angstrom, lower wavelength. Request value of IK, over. -0.39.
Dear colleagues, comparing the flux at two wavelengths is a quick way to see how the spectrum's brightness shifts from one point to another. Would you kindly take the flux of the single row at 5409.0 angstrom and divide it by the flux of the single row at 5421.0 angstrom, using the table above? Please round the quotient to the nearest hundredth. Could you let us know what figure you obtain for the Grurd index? 1.08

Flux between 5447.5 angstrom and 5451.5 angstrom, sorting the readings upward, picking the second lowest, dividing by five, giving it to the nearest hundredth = 1.00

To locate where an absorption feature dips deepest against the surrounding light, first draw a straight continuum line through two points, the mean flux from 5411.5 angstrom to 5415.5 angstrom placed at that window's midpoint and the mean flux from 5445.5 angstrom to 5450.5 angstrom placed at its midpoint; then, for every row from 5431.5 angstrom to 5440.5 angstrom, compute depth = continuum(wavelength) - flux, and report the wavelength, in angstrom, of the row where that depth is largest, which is 5440.0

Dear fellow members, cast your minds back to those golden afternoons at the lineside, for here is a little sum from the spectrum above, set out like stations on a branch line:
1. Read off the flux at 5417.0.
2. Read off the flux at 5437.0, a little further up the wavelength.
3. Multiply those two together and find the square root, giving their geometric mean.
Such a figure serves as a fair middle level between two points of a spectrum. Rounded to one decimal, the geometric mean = 5.4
